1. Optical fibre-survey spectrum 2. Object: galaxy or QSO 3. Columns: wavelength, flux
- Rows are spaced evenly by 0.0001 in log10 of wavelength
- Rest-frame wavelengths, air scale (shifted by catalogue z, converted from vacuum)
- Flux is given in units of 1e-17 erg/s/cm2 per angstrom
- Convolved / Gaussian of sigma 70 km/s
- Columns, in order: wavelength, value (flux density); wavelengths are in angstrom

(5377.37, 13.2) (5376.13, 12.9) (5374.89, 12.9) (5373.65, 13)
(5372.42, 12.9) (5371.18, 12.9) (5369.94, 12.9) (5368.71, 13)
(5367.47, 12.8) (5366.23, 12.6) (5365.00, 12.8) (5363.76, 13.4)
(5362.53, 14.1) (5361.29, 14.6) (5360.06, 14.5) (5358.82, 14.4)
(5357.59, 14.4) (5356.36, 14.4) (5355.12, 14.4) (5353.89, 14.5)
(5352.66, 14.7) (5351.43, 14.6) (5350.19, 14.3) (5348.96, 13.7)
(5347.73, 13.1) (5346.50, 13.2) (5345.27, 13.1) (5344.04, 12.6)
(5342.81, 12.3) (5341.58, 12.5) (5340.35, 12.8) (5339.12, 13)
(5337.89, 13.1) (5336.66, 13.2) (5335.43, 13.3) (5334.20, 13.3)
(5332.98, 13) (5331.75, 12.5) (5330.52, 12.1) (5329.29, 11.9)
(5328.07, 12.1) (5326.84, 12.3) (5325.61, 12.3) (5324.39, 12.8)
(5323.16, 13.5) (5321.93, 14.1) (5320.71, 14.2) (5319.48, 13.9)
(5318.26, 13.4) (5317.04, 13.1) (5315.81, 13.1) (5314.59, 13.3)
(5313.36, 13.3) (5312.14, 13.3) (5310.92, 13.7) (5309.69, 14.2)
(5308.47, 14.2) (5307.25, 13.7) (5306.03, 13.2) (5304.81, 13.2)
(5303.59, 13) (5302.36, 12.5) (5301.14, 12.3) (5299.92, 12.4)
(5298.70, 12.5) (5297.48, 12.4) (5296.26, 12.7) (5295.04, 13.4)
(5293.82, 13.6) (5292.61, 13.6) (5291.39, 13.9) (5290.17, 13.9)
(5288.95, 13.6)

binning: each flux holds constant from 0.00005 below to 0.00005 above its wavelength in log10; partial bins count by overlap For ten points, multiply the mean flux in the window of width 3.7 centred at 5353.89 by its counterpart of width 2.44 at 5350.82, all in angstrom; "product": 210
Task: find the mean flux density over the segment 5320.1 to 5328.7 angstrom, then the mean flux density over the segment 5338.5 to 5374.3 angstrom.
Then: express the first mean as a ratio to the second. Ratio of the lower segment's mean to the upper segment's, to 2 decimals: 0.97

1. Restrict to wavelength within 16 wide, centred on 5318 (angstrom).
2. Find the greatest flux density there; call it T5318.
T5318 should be 14.2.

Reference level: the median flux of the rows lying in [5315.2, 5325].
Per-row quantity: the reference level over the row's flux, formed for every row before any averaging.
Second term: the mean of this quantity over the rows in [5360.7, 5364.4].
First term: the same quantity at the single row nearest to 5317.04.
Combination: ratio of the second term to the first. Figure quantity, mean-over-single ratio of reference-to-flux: 0.93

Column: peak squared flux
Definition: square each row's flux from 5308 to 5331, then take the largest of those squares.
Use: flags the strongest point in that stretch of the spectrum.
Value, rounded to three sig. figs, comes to 202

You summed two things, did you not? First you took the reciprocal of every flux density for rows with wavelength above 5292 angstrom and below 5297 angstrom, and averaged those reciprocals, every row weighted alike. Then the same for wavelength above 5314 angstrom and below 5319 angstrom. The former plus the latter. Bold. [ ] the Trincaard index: 0.151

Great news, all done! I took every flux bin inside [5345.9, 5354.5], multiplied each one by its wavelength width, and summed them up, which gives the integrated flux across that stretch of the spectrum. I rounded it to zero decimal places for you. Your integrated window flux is 121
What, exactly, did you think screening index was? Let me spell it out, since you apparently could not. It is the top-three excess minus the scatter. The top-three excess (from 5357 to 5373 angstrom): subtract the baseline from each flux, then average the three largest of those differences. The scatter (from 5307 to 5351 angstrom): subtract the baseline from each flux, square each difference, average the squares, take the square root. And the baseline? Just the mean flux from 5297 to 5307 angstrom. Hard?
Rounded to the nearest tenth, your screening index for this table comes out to 1.0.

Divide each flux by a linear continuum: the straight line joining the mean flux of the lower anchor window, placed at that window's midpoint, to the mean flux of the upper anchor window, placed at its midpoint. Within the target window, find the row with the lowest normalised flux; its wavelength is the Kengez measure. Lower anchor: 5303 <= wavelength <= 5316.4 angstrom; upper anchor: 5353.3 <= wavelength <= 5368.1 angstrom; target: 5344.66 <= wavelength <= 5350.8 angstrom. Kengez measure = 5347.73 angstrom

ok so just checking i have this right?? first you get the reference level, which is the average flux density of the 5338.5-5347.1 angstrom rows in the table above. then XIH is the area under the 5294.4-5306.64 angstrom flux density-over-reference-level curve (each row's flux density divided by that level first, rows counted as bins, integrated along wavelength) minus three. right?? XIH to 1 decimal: 9.2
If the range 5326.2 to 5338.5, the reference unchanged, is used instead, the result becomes 9.2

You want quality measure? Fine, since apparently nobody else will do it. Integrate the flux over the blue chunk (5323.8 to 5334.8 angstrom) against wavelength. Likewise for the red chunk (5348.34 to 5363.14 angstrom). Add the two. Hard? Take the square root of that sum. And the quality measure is 18.7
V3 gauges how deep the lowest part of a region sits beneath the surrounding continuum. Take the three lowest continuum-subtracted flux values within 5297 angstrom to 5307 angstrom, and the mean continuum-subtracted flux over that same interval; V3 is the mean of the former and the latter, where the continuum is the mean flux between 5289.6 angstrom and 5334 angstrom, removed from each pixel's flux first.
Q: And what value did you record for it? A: -0.6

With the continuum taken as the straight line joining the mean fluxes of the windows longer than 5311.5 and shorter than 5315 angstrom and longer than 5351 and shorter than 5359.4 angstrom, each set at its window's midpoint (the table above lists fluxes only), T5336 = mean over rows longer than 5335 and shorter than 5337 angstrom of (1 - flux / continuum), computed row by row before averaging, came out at 0.050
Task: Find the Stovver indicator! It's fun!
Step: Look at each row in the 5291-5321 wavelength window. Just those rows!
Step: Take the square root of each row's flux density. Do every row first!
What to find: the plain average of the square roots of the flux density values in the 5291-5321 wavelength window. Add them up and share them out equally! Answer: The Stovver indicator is 3.64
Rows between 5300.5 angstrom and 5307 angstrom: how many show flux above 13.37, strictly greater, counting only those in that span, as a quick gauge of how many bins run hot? 0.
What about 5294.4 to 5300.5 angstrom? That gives 1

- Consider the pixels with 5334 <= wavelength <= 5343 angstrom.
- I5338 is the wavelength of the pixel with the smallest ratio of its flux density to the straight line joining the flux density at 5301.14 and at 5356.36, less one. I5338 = 5342.81 angstrom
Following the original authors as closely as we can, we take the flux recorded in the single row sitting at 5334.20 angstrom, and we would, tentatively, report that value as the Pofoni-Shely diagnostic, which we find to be 13.3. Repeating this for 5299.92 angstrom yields 12.4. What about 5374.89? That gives 12.9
